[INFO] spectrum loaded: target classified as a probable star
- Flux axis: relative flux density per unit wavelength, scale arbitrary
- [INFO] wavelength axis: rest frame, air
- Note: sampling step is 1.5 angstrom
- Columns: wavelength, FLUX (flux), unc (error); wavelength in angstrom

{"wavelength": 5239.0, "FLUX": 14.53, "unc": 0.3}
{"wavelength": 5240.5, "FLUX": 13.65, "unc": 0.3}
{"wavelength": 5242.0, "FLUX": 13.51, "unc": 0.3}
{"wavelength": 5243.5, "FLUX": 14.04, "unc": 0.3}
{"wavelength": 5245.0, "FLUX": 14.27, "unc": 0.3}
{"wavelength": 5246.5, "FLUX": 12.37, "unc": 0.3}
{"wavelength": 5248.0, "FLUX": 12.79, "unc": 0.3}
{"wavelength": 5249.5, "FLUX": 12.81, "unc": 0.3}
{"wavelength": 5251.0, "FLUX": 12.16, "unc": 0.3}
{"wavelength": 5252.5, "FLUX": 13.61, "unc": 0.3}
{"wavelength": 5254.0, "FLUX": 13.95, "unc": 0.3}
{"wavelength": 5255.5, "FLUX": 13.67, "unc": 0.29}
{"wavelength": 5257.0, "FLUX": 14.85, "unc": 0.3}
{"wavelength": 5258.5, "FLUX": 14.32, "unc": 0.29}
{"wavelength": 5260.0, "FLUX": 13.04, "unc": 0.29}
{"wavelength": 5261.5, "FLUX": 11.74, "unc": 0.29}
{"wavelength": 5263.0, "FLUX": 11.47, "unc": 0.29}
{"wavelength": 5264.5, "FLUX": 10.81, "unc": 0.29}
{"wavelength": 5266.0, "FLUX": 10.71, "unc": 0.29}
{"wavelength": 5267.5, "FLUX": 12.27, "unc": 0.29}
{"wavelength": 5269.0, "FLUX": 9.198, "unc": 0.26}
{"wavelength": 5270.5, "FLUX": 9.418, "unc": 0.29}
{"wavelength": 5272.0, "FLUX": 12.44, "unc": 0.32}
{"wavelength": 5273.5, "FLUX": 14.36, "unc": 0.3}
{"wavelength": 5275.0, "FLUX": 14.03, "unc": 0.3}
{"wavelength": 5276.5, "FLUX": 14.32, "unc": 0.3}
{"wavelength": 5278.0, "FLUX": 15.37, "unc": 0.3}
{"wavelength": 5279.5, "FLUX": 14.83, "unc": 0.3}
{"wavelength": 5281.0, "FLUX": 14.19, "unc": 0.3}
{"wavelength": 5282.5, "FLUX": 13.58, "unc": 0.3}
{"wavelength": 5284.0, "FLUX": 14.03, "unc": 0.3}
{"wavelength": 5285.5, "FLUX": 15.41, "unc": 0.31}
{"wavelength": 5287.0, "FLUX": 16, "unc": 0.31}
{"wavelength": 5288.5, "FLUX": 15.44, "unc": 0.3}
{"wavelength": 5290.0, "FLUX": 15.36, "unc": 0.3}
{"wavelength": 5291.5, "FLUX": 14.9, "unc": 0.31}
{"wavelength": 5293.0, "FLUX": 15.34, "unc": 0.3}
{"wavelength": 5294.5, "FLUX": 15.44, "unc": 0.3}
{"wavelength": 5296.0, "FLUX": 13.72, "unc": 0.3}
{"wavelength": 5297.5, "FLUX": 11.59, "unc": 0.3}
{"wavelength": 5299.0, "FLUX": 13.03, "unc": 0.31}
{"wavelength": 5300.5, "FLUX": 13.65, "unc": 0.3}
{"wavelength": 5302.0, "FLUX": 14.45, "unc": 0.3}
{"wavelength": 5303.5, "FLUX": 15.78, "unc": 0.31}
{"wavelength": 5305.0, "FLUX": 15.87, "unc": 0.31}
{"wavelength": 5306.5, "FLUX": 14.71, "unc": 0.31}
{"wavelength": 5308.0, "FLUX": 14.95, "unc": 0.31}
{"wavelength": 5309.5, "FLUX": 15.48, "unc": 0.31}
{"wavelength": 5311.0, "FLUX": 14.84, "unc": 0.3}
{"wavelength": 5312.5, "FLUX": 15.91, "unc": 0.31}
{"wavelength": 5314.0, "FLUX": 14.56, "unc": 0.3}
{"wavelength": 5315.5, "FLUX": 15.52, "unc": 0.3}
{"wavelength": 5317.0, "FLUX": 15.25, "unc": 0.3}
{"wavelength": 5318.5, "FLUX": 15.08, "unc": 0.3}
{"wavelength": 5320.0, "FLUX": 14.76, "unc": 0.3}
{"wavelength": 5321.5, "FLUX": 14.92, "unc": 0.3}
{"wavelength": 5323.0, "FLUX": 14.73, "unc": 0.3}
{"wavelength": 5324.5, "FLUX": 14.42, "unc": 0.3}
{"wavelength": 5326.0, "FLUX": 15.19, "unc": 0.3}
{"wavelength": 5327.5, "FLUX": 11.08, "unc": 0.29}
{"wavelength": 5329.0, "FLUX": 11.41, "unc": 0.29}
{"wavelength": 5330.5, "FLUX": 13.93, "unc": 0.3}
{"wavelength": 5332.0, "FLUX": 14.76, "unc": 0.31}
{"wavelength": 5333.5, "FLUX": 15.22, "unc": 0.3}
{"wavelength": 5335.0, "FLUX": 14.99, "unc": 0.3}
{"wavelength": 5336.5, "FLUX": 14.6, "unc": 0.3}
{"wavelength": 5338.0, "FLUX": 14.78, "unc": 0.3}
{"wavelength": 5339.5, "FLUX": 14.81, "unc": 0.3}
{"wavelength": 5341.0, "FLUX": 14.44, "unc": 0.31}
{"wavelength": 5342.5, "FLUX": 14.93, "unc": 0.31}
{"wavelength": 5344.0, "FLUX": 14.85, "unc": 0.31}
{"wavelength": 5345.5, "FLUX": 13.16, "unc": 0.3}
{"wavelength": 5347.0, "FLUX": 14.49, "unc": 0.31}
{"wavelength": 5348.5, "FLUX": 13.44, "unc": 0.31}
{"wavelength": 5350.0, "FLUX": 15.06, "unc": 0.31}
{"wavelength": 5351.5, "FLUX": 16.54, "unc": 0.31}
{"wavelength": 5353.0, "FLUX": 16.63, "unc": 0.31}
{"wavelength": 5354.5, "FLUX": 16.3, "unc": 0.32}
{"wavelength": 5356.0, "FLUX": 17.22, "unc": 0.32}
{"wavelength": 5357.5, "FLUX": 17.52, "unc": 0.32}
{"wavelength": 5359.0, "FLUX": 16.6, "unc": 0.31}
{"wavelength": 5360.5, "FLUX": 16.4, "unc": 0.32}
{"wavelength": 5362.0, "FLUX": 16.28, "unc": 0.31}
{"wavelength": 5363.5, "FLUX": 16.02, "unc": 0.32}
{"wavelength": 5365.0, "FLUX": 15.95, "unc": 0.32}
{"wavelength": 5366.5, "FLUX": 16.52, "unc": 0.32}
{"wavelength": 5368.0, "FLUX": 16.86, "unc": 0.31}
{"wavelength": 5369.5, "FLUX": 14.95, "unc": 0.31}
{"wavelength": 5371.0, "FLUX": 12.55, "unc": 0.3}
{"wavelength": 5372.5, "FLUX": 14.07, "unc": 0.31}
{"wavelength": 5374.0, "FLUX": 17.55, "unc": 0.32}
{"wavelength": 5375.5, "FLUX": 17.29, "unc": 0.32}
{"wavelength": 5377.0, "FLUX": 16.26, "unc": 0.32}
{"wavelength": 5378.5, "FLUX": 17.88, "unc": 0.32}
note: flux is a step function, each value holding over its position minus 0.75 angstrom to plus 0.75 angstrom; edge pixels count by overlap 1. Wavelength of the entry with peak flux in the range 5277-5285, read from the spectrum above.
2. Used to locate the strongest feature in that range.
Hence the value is 5278.0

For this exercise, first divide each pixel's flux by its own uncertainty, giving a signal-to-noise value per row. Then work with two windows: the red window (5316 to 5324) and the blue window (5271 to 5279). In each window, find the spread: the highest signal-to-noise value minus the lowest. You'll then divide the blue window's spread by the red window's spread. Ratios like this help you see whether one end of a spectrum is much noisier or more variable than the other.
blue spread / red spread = 7.1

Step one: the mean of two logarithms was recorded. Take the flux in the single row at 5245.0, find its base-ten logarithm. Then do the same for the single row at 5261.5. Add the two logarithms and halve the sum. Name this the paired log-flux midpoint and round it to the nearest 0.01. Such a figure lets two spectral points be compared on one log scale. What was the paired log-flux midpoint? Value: 1.11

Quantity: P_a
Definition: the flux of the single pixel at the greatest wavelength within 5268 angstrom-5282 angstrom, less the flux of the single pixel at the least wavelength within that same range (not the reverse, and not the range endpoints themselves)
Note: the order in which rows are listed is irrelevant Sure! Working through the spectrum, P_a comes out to 5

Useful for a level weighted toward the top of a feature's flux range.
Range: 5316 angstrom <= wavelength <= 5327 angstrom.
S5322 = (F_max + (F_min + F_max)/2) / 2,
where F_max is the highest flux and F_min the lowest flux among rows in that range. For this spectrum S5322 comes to 15.0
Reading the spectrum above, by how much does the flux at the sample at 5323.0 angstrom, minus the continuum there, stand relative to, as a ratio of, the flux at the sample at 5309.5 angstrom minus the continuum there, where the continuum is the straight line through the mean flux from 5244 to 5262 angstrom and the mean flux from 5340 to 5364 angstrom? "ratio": -0.2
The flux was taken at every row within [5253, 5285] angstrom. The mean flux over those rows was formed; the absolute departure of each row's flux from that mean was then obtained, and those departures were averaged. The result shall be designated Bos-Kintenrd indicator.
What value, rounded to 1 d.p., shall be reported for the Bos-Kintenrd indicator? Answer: 1.5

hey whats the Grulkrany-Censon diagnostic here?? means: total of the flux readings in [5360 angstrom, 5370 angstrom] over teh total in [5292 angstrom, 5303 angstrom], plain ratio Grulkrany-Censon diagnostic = 1.16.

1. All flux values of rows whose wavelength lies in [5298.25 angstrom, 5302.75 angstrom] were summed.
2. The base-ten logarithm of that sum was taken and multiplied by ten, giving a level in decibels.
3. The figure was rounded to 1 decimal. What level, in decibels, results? 16.1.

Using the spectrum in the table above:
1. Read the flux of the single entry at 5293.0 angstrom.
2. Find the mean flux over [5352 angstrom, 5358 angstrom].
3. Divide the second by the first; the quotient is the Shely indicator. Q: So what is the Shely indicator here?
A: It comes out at 1.10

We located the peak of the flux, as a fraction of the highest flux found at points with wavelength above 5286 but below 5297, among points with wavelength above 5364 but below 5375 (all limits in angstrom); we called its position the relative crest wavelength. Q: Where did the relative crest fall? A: 5374.0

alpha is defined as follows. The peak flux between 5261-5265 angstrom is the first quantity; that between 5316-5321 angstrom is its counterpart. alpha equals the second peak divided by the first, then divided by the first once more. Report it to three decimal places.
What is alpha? 0.111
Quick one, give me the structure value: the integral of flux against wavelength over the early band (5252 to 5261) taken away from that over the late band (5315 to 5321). -34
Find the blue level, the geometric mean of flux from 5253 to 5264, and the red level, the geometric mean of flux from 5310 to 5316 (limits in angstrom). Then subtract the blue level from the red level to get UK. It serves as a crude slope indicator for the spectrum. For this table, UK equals 2.0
